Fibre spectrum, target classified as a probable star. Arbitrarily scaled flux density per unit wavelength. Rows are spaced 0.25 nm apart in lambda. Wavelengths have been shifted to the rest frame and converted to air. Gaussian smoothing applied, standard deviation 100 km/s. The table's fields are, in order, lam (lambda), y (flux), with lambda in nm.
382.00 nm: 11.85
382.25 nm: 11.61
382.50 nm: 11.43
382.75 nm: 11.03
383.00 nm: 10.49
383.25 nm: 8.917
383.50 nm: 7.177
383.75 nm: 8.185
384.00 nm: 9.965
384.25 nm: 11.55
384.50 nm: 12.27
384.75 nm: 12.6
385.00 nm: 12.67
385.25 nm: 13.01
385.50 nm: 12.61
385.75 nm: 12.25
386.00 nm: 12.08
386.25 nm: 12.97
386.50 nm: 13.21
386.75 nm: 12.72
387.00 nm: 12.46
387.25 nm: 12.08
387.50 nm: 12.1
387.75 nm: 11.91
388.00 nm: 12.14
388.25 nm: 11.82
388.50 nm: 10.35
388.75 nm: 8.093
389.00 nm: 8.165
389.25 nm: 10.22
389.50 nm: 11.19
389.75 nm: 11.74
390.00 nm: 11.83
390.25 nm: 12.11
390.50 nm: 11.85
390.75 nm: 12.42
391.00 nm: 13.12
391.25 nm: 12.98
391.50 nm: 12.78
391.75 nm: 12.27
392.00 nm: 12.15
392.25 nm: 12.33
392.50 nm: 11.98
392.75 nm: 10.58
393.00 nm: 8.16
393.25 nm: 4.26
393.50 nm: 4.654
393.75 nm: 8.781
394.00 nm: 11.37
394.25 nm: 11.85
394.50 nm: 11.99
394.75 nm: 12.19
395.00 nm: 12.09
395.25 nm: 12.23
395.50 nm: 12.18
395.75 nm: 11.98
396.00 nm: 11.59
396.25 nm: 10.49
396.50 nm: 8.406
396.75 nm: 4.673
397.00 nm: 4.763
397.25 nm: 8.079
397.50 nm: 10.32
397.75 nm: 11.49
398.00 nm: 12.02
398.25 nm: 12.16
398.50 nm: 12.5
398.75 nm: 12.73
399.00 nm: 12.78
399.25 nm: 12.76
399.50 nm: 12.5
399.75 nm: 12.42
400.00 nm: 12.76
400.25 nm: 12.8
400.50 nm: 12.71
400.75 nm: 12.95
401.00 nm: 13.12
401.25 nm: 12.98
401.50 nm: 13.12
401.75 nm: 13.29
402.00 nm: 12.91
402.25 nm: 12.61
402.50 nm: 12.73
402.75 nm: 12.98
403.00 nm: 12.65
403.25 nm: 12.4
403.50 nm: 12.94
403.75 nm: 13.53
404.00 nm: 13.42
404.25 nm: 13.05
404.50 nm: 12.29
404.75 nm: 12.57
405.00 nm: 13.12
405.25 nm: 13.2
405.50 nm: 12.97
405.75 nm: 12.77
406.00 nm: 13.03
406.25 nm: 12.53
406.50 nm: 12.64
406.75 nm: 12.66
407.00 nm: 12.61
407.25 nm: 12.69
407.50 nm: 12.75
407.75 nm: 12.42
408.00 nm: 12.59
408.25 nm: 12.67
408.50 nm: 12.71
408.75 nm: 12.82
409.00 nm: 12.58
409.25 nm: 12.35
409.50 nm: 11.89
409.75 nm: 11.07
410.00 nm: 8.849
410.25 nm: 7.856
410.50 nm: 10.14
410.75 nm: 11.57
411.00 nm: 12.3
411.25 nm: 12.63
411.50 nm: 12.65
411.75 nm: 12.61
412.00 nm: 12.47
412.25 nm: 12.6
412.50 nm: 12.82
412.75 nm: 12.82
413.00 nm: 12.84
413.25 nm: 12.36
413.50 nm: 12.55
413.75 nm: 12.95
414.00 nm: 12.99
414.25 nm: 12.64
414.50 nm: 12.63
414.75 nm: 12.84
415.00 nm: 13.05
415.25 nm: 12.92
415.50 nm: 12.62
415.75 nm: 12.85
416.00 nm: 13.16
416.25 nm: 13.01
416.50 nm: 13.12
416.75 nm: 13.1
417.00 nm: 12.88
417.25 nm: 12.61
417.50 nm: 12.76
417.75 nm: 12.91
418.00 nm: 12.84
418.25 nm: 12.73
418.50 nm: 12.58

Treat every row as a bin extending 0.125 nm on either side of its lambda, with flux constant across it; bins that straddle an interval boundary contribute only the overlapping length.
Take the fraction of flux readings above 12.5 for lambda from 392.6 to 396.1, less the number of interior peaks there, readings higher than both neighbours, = -2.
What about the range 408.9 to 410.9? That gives 0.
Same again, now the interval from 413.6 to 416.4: -2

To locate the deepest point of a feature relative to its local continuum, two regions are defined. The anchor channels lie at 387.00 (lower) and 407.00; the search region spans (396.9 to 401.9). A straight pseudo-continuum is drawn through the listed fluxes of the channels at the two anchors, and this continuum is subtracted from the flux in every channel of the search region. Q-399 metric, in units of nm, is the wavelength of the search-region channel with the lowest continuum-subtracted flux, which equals 397.00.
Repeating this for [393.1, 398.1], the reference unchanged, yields 393.25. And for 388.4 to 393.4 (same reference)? 393.25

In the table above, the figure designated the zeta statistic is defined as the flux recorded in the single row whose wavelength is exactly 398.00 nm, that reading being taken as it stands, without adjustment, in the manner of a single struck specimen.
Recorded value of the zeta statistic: 12.02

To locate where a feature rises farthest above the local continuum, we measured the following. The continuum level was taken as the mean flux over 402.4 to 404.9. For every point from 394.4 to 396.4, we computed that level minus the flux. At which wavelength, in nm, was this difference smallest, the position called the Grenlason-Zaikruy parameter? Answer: 395.25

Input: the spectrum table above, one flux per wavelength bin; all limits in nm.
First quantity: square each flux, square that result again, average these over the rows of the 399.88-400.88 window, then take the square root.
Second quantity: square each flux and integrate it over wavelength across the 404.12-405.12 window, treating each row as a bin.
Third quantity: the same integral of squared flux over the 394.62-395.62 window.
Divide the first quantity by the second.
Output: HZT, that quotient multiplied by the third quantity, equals 149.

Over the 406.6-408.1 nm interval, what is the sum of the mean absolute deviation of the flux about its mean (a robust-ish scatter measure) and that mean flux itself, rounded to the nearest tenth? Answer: 12.7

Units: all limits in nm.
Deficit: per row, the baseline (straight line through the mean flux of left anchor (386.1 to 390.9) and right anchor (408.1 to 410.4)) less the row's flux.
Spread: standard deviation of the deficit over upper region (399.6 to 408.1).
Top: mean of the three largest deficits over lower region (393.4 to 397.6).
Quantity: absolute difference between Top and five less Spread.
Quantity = 2.1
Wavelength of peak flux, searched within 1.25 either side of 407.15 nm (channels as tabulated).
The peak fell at 406.00 nm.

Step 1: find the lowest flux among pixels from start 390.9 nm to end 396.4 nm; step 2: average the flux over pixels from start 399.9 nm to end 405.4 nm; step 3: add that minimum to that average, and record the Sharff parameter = 17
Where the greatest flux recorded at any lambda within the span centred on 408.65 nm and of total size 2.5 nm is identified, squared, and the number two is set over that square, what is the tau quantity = 0.0122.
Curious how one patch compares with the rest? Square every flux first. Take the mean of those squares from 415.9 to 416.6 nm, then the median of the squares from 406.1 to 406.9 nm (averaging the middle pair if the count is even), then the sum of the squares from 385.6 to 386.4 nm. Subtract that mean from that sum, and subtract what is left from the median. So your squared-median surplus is -133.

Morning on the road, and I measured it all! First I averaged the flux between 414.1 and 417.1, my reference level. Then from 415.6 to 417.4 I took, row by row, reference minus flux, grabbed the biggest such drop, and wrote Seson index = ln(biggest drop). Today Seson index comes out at -1.2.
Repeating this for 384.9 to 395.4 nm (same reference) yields 2.2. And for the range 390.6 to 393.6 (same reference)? 2.2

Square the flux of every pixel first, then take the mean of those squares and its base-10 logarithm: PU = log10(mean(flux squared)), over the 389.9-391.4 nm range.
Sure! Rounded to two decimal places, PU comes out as 2.19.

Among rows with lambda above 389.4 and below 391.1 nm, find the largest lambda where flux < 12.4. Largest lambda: 390.50 nm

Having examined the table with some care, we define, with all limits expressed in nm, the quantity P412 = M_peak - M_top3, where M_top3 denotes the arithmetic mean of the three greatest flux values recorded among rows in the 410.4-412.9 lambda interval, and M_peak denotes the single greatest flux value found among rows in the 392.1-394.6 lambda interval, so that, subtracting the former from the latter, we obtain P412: -0.43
